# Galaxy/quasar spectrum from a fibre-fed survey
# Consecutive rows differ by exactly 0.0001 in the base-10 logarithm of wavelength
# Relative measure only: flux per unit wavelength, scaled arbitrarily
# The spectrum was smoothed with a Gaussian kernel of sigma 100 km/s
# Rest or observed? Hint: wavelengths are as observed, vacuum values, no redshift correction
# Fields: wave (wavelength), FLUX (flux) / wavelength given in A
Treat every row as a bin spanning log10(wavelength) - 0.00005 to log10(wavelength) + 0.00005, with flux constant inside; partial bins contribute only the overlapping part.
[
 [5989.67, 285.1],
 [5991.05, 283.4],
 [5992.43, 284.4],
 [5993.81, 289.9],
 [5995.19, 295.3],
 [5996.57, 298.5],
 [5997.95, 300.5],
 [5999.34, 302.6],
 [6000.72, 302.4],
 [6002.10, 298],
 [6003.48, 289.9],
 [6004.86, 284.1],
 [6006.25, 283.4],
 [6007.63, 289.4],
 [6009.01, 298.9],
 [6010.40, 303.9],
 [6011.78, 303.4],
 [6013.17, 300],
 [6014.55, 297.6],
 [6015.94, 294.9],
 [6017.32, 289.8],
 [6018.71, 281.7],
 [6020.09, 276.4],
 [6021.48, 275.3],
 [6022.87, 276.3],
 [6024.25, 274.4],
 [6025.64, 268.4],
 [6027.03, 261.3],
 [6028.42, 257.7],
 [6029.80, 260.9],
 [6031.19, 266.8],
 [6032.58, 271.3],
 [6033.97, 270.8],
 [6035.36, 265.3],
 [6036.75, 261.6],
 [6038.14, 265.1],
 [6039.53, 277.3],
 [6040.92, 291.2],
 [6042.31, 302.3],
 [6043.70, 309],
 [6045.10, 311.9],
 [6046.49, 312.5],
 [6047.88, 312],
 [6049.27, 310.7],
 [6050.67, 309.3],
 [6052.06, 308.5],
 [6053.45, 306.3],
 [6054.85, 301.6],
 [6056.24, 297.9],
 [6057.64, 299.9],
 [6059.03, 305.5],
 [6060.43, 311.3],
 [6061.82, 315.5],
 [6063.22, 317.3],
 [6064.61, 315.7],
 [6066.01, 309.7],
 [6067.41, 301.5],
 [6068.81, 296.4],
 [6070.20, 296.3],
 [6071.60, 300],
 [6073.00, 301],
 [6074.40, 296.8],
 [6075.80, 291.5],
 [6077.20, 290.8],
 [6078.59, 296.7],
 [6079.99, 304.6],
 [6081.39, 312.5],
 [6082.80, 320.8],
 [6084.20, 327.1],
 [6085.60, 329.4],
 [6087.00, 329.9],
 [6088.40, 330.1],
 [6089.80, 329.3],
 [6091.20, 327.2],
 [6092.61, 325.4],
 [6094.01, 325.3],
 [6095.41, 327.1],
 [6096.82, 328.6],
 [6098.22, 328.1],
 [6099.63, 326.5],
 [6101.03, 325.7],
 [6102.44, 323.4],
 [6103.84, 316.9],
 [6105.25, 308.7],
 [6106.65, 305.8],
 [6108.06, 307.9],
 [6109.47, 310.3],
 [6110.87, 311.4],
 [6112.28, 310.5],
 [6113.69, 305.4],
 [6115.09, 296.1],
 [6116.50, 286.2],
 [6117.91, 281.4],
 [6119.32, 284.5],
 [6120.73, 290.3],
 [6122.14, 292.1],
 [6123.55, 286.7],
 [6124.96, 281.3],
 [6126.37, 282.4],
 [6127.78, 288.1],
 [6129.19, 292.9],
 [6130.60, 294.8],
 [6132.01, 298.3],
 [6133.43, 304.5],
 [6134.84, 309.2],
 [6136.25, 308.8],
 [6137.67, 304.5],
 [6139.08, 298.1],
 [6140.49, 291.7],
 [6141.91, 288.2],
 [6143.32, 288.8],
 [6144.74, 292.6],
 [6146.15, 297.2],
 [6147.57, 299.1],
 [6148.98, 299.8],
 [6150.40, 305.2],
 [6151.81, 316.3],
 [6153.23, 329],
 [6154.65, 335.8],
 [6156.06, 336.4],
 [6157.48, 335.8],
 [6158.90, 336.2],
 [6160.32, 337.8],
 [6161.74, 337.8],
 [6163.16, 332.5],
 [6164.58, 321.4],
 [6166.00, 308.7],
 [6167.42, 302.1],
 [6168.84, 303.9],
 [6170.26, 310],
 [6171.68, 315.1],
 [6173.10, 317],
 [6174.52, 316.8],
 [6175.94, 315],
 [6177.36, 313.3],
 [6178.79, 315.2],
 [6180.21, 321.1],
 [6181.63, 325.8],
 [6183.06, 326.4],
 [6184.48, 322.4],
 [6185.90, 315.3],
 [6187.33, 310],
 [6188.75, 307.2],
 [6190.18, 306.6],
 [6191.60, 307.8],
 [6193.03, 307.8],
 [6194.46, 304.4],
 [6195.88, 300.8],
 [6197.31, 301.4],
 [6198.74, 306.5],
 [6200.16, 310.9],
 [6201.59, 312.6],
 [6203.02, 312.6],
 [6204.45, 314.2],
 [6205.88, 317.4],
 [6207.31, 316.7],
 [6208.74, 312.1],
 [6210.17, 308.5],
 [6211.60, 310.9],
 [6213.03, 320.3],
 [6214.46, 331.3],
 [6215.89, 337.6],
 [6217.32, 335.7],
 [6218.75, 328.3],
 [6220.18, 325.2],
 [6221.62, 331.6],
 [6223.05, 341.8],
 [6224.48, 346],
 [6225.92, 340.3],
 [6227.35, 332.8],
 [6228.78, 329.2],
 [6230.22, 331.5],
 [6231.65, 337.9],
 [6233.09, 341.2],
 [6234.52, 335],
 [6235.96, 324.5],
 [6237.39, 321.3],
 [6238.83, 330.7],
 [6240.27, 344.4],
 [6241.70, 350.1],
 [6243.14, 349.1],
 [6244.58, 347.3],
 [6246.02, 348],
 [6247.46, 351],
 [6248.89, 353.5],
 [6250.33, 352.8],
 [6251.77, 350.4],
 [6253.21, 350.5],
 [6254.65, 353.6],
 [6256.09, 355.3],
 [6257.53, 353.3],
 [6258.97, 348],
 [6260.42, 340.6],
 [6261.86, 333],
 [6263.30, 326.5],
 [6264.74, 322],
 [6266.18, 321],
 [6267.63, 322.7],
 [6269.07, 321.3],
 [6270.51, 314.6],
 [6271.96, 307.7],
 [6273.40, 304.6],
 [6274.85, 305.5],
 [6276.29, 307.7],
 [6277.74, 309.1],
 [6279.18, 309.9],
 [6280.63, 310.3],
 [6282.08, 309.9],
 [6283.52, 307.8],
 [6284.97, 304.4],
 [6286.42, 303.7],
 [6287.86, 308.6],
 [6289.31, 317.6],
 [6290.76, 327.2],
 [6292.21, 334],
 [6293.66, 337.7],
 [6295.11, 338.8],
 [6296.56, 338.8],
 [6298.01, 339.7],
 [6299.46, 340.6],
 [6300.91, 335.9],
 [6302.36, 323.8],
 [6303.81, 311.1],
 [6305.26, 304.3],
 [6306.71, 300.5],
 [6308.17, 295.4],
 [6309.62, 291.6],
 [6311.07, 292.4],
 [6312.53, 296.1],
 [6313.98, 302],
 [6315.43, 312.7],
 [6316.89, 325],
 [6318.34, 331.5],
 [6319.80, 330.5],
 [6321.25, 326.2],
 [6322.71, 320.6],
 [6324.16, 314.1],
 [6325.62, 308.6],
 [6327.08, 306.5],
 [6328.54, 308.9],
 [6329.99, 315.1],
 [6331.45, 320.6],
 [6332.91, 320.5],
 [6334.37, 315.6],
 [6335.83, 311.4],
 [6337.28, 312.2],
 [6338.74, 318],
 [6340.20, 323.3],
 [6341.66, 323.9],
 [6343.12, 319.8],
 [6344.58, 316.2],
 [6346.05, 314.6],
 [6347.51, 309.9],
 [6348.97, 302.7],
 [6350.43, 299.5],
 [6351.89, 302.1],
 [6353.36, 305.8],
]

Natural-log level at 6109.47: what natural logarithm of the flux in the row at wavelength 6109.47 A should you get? 5.74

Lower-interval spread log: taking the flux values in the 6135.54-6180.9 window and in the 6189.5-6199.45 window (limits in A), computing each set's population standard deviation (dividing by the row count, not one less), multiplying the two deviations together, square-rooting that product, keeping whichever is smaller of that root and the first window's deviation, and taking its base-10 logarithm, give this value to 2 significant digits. 0.81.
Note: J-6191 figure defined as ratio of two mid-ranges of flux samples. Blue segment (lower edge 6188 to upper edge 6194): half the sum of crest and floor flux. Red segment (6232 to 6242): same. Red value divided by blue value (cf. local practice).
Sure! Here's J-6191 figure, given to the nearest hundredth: 1.09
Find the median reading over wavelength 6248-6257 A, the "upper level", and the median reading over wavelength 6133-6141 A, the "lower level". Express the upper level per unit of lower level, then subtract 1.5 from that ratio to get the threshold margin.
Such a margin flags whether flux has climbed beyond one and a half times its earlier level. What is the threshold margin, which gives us -0.34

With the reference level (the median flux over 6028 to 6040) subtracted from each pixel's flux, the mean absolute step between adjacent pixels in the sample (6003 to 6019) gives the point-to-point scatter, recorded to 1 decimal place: 4.5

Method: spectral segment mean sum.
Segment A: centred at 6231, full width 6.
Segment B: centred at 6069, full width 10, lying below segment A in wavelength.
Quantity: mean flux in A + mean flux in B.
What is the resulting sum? 638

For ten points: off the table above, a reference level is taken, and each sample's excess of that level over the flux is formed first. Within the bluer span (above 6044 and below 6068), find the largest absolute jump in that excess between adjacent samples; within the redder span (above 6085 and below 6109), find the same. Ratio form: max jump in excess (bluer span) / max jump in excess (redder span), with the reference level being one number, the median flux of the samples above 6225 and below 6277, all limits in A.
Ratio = 1.0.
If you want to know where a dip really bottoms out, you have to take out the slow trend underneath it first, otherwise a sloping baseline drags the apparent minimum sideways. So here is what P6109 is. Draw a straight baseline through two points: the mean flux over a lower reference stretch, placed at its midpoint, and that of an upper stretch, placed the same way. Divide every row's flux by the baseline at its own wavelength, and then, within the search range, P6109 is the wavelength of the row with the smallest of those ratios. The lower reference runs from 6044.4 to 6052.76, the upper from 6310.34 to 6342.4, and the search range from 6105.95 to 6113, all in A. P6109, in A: 6106.65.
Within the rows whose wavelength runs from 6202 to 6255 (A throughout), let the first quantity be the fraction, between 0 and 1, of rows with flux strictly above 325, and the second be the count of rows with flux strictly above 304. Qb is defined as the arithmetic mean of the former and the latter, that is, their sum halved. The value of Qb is 18.9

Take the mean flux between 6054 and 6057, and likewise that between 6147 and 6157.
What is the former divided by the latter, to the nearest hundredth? 0.94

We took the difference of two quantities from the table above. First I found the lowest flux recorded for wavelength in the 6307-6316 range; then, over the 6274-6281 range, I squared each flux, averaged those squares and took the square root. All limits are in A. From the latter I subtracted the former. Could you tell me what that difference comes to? 17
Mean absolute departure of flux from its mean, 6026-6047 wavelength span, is 18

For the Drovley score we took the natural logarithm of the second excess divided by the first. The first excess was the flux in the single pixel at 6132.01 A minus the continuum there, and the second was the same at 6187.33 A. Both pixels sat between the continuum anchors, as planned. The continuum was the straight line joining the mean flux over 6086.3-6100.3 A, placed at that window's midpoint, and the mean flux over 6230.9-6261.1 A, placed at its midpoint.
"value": -0.18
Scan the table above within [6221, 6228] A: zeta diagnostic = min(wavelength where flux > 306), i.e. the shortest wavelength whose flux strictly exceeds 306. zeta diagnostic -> 6221.62 A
